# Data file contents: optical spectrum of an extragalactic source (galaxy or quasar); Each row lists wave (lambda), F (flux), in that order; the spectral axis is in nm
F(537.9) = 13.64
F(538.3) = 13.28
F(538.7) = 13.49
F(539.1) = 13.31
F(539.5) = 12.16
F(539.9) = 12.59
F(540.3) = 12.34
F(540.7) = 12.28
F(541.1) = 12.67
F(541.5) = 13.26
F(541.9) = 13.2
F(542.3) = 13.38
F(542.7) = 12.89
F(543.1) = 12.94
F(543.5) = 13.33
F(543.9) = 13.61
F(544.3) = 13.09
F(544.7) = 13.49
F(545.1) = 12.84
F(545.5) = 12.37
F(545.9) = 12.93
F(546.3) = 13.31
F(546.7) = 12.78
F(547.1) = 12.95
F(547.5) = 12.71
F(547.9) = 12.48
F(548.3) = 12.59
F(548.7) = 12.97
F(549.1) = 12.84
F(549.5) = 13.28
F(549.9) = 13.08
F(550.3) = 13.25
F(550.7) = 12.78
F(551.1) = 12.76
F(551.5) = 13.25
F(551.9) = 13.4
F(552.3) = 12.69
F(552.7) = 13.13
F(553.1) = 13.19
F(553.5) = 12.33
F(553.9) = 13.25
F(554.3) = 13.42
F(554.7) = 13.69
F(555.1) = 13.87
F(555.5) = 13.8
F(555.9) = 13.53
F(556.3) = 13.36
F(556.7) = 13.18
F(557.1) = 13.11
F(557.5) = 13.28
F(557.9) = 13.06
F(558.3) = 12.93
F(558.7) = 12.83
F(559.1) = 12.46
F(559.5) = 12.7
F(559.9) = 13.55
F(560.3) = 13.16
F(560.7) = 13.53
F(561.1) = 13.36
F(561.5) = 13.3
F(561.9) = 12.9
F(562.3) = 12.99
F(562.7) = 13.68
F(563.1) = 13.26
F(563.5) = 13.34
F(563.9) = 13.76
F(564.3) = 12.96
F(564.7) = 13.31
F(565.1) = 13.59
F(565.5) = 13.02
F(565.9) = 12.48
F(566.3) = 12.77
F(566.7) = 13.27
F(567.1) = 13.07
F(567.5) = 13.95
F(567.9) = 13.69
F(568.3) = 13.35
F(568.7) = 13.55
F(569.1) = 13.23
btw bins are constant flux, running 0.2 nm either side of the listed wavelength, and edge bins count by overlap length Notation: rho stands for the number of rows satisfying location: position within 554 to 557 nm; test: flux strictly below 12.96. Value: 0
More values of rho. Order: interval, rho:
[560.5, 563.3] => 1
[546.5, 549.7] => 6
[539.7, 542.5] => 4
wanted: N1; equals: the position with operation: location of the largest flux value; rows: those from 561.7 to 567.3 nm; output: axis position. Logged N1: 563.9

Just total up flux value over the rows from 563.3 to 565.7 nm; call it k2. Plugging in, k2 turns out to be 80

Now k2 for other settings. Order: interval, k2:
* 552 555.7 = 119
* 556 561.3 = 171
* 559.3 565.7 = 212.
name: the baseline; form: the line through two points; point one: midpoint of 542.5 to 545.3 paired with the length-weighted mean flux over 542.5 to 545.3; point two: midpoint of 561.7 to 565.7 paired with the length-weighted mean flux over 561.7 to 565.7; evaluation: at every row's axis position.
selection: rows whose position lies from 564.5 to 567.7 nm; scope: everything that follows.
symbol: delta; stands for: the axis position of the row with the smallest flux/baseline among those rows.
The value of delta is 565.9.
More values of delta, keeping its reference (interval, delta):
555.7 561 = 559.1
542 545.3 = 545.1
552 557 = 553.5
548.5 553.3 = 552.3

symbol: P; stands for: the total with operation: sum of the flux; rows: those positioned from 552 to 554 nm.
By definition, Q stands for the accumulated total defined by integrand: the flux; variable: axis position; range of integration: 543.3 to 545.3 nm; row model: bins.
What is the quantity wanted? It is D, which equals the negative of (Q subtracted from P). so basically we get -38.0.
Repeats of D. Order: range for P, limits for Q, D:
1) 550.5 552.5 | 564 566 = -38.6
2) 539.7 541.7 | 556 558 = -36.7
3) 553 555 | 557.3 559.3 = -40.1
